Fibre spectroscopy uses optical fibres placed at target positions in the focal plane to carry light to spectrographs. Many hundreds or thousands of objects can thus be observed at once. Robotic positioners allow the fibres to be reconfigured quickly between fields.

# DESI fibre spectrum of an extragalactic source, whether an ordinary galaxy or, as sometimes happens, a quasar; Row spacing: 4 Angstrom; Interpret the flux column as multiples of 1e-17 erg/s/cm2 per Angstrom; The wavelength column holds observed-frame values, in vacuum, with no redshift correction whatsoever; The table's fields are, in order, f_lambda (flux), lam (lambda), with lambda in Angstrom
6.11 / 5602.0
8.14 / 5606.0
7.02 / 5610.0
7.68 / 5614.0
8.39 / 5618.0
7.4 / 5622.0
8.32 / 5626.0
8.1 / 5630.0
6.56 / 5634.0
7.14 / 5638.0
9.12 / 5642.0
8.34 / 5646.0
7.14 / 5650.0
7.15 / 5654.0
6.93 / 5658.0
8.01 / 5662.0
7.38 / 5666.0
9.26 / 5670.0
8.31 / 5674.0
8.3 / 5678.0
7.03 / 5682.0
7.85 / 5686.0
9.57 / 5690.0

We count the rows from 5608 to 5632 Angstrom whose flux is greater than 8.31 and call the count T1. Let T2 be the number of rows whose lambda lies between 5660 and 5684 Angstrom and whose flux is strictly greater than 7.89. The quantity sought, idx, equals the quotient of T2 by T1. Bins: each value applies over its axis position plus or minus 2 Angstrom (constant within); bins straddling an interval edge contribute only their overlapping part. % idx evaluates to 2.00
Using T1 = 2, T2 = 4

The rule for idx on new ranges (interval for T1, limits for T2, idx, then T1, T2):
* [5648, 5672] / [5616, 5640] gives 3.00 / 1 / 3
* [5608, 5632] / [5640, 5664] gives 1.50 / 2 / 3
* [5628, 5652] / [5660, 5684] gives 2.00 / 2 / 4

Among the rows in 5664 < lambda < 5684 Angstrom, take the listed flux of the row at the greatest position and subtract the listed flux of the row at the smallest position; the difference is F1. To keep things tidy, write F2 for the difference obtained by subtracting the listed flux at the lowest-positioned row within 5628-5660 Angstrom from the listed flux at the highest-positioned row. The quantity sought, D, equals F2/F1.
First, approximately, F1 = -0.35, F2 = -1.2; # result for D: 3.3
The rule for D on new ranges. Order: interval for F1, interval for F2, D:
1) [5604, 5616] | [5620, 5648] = -2.0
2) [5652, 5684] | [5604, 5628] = -1.5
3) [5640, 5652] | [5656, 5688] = -0.5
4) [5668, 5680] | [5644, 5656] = 1.2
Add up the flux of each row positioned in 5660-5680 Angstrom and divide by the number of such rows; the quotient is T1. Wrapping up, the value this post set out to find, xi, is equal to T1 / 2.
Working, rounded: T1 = 8.25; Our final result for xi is 4.13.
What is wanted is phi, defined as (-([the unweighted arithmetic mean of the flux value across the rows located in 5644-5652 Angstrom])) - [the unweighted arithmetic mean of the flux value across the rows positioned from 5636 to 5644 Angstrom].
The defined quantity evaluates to -15.9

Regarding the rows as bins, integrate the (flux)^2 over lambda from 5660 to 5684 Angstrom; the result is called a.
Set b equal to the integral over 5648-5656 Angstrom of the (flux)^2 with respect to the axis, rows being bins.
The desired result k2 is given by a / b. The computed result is 3.8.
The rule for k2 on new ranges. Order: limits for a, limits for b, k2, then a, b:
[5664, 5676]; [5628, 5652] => 0.6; 837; 1453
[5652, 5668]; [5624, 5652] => 0.5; 871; 1730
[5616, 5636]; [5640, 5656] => 1.2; 1212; 1019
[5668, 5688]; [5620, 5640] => 1.2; 1339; 1134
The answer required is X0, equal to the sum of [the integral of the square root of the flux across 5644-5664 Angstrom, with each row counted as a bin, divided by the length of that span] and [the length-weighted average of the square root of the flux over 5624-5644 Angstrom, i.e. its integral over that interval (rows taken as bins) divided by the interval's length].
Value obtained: 5.54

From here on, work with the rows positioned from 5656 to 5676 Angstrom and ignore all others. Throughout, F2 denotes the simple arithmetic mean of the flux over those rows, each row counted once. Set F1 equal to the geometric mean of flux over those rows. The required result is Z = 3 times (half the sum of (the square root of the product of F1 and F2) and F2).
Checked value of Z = 23.9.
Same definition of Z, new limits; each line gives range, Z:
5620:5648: 23.5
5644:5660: 22.2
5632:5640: 20.5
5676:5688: 23.2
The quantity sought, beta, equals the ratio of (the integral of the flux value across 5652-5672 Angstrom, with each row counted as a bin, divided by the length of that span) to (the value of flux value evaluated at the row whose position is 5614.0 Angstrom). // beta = 1.01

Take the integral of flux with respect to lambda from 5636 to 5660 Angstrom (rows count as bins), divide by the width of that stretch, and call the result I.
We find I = 7.6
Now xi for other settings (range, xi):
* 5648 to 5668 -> 3.66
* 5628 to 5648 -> 3.93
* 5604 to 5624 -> 3.86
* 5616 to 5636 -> 3.88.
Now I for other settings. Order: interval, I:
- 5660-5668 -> 7.7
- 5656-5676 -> 8.0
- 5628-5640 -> 7.3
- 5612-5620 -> 8.0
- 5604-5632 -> 7.9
